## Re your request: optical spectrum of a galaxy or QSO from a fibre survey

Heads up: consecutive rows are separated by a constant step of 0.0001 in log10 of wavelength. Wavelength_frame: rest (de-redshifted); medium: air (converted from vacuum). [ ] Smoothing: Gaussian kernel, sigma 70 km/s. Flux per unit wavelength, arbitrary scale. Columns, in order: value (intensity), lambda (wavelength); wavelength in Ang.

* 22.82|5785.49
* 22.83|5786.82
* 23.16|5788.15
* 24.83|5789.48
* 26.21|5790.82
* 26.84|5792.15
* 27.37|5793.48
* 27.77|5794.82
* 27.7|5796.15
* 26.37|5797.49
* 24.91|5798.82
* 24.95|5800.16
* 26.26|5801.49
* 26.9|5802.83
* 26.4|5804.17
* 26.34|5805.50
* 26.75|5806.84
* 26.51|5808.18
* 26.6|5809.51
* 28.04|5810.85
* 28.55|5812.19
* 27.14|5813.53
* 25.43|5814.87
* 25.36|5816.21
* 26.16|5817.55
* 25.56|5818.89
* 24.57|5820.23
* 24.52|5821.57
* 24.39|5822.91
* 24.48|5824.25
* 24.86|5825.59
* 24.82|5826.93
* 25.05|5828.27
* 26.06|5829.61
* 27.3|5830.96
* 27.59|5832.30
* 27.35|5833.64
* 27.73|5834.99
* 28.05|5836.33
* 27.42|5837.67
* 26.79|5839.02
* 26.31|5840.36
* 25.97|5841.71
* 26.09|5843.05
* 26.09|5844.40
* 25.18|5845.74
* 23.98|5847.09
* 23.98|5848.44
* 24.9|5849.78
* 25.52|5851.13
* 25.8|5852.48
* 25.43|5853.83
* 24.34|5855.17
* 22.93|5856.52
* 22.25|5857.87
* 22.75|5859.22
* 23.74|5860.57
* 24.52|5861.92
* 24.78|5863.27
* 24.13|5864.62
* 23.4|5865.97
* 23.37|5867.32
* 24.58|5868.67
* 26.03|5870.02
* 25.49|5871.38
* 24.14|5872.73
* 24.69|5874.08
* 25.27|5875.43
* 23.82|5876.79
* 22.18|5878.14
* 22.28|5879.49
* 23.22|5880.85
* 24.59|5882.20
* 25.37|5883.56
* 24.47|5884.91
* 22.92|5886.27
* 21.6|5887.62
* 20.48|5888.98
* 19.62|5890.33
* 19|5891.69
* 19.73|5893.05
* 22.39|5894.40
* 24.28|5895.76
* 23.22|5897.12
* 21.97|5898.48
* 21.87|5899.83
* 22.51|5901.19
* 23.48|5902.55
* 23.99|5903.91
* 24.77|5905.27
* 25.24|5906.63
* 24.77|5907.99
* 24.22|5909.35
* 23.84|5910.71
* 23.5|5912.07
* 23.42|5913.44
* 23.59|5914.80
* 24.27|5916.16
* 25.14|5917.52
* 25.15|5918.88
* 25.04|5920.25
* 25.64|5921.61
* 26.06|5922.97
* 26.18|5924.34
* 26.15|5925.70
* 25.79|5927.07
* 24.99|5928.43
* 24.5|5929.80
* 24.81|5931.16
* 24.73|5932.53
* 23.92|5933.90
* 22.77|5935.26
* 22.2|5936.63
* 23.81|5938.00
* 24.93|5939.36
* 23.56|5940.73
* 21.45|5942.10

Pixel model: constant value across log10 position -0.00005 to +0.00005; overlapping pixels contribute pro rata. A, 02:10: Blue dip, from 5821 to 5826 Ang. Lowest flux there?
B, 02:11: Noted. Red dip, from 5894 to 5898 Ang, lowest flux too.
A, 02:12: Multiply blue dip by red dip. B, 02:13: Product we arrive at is 546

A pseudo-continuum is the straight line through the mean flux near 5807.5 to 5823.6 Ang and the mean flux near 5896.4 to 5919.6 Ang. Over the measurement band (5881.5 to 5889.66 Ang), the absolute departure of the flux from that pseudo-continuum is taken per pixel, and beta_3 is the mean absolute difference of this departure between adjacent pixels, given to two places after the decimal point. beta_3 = 1.08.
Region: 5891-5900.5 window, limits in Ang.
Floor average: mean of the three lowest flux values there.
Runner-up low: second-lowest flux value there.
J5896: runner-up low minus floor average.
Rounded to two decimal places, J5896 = -0.47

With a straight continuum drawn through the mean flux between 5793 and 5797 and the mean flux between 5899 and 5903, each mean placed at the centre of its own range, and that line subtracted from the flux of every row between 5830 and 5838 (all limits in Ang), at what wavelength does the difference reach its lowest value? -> 5830.96 Ang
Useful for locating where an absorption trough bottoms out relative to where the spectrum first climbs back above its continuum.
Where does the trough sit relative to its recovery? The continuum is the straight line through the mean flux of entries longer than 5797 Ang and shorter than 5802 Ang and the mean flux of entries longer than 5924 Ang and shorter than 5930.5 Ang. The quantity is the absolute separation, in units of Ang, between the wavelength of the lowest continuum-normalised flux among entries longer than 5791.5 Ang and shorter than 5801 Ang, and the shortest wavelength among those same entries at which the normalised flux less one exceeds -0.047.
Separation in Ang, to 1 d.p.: 6.7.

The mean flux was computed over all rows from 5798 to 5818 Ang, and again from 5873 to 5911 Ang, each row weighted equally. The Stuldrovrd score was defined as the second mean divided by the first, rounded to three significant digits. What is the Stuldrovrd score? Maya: 0.873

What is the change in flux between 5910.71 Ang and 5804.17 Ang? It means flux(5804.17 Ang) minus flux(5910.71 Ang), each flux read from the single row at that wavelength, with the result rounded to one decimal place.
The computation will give 2.6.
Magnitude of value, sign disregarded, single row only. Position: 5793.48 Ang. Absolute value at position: 27.4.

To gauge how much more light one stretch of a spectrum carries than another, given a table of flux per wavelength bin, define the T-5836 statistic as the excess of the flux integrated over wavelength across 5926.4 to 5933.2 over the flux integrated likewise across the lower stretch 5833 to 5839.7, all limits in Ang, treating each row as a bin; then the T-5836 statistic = -14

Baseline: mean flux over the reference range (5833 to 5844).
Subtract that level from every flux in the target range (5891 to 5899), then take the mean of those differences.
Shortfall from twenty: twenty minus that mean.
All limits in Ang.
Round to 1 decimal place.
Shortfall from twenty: 25.2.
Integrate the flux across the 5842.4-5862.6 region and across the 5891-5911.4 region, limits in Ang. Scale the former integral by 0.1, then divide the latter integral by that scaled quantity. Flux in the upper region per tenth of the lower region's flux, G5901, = 9.5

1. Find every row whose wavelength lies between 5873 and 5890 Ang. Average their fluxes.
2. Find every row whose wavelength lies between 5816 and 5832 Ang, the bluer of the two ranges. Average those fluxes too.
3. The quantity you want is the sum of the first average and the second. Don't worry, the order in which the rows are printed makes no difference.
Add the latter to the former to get 48.7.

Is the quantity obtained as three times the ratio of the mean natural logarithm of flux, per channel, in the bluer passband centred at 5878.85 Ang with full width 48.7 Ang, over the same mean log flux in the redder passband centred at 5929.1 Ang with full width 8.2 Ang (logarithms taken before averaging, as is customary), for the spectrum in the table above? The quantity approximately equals 2.92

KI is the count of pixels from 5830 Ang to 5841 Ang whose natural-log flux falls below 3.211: 0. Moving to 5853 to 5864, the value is 7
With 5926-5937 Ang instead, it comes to 5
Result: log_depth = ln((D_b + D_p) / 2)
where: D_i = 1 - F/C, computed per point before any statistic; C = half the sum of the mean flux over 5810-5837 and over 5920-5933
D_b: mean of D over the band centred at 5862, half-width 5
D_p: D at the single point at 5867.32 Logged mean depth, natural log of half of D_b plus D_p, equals -2.4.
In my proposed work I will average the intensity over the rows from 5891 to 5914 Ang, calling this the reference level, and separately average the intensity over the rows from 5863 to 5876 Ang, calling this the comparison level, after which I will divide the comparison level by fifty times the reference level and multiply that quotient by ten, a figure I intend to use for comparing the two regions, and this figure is 0.213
